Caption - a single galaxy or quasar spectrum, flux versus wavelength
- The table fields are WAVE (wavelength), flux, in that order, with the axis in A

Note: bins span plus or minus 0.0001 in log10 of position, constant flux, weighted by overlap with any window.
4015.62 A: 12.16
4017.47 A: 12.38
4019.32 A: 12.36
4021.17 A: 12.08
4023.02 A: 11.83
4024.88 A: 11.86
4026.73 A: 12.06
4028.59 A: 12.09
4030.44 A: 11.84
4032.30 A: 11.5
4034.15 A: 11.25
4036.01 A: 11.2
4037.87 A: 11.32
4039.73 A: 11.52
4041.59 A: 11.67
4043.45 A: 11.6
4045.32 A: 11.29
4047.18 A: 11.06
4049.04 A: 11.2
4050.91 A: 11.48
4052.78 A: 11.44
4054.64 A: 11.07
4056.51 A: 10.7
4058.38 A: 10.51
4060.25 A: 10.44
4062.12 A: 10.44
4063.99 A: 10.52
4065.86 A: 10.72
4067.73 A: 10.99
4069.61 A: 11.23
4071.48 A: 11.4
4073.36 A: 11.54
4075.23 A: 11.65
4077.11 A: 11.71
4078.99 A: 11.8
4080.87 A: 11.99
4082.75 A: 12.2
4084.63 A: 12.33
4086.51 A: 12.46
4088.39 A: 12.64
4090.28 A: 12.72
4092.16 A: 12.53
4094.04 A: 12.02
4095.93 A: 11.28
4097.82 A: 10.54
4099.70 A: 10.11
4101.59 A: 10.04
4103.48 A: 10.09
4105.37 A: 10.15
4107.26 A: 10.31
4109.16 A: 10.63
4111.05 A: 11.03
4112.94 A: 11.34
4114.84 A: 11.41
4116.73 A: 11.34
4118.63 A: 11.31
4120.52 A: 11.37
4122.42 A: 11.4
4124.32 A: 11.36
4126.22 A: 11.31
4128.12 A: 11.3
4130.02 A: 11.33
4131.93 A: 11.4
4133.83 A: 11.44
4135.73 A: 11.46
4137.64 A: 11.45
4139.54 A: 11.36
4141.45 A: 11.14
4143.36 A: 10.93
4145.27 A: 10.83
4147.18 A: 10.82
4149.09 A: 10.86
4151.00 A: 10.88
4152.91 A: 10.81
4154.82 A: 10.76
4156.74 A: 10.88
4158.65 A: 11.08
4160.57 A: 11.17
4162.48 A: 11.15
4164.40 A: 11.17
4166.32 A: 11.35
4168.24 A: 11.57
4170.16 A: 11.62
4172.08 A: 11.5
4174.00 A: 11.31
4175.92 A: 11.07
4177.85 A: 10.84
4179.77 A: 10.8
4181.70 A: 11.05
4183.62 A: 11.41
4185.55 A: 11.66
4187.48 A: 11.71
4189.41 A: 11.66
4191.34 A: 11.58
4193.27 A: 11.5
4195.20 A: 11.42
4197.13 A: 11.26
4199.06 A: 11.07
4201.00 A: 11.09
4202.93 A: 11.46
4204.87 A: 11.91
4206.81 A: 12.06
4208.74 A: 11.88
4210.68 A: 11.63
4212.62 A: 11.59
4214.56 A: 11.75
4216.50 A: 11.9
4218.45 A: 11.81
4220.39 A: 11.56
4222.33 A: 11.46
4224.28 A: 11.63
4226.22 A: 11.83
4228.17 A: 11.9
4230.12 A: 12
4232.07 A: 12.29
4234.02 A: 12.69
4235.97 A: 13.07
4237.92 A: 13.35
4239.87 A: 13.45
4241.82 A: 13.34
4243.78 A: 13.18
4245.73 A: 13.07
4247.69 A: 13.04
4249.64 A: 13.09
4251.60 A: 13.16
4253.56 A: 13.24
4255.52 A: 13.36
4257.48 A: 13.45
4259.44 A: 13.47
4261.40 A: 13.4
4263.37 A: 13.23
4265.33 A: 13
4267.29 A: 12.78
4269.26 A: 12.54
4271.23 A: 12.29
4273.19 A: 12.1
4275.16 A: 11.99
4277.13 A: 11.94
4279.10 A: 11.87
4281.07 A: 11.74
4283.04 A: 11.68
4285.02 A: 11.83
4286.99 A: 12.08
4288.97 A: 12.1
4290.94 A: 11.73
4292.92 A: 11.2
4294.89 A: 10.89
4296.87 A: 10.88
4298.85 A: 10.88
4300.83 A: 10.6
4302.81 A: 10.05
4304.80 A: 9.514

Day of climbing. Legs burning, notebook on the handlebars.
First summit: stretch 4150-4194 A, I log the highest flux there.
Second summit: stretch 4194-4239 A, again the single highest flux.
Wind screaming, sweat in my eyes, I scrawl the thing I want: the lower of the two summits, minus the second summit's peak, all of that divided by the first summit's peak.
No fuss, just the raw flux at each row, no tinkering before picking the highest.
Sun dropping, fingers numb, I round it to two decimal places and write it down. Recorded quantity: -0.14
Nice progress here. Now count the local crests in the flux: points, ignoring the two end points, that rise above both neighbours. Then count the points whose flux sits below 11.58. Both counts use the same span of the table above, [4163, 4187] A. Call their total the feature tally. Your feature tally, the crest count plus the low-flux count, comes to 11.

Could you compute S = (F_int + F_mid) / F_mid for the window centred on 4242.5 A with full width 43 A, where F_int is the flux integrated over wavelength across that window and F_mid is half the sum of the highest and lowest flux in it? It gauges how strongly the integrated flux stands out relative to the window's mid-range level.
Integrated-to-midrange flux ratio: 45.3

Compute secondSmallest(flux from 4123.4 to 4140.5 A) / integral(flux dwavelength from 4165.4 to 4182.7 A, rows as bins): 0.0582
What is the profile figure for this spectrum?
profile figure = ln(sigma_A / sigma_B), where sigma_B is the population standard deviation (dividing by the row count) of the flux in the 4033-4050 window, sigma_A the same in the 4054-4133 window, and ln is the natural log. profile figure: 1.3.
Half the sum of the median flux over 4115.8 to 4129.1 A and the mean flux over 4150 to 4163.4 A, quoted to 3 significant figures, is 11.2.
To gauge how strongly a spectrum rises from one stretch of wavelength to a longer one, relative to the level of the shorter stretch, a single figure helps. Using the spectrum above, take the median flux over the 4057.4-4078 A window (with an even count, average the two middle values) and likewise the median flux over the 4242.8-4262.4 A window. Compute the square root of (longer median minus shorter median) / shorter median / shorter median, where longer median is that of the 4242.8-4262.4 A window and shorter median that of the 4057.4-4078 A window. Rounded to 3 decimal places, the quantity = 0.136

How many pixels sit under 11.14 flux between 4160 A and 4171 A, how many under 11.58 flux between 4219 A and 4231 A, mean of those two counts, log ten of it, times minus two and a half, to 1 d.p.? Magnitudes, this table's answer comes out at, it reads 0.0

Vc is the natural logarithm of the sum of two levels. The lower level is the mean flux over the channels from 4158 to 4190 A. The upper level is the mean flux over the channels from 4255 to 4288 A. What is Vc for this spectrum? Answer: 3.17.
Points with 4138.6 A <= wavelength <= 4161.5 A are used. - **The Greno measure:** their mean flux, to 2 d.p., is 10.96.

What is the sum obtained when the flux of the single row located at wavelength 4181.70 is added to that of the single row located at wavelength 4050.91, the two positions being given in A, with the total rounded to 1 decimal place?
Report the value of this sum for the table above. 22.5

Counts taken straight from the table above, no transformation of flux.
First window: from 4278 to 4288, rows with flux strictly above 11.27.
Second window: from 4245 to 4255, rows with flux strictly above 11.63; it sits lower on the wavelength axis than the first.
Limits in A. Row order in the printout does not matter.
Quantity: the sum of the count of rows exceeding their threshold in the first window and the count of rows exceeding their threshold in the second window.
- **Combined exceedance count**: 10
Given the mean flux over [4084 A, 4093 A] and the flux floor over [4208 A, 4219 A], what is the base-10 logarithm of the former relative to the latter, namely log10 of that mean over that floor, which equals 0.034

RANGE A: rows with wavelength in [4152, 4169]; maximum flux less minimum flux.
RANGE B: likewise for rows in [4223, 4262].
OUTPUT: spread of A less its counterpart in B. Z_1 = -1.0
